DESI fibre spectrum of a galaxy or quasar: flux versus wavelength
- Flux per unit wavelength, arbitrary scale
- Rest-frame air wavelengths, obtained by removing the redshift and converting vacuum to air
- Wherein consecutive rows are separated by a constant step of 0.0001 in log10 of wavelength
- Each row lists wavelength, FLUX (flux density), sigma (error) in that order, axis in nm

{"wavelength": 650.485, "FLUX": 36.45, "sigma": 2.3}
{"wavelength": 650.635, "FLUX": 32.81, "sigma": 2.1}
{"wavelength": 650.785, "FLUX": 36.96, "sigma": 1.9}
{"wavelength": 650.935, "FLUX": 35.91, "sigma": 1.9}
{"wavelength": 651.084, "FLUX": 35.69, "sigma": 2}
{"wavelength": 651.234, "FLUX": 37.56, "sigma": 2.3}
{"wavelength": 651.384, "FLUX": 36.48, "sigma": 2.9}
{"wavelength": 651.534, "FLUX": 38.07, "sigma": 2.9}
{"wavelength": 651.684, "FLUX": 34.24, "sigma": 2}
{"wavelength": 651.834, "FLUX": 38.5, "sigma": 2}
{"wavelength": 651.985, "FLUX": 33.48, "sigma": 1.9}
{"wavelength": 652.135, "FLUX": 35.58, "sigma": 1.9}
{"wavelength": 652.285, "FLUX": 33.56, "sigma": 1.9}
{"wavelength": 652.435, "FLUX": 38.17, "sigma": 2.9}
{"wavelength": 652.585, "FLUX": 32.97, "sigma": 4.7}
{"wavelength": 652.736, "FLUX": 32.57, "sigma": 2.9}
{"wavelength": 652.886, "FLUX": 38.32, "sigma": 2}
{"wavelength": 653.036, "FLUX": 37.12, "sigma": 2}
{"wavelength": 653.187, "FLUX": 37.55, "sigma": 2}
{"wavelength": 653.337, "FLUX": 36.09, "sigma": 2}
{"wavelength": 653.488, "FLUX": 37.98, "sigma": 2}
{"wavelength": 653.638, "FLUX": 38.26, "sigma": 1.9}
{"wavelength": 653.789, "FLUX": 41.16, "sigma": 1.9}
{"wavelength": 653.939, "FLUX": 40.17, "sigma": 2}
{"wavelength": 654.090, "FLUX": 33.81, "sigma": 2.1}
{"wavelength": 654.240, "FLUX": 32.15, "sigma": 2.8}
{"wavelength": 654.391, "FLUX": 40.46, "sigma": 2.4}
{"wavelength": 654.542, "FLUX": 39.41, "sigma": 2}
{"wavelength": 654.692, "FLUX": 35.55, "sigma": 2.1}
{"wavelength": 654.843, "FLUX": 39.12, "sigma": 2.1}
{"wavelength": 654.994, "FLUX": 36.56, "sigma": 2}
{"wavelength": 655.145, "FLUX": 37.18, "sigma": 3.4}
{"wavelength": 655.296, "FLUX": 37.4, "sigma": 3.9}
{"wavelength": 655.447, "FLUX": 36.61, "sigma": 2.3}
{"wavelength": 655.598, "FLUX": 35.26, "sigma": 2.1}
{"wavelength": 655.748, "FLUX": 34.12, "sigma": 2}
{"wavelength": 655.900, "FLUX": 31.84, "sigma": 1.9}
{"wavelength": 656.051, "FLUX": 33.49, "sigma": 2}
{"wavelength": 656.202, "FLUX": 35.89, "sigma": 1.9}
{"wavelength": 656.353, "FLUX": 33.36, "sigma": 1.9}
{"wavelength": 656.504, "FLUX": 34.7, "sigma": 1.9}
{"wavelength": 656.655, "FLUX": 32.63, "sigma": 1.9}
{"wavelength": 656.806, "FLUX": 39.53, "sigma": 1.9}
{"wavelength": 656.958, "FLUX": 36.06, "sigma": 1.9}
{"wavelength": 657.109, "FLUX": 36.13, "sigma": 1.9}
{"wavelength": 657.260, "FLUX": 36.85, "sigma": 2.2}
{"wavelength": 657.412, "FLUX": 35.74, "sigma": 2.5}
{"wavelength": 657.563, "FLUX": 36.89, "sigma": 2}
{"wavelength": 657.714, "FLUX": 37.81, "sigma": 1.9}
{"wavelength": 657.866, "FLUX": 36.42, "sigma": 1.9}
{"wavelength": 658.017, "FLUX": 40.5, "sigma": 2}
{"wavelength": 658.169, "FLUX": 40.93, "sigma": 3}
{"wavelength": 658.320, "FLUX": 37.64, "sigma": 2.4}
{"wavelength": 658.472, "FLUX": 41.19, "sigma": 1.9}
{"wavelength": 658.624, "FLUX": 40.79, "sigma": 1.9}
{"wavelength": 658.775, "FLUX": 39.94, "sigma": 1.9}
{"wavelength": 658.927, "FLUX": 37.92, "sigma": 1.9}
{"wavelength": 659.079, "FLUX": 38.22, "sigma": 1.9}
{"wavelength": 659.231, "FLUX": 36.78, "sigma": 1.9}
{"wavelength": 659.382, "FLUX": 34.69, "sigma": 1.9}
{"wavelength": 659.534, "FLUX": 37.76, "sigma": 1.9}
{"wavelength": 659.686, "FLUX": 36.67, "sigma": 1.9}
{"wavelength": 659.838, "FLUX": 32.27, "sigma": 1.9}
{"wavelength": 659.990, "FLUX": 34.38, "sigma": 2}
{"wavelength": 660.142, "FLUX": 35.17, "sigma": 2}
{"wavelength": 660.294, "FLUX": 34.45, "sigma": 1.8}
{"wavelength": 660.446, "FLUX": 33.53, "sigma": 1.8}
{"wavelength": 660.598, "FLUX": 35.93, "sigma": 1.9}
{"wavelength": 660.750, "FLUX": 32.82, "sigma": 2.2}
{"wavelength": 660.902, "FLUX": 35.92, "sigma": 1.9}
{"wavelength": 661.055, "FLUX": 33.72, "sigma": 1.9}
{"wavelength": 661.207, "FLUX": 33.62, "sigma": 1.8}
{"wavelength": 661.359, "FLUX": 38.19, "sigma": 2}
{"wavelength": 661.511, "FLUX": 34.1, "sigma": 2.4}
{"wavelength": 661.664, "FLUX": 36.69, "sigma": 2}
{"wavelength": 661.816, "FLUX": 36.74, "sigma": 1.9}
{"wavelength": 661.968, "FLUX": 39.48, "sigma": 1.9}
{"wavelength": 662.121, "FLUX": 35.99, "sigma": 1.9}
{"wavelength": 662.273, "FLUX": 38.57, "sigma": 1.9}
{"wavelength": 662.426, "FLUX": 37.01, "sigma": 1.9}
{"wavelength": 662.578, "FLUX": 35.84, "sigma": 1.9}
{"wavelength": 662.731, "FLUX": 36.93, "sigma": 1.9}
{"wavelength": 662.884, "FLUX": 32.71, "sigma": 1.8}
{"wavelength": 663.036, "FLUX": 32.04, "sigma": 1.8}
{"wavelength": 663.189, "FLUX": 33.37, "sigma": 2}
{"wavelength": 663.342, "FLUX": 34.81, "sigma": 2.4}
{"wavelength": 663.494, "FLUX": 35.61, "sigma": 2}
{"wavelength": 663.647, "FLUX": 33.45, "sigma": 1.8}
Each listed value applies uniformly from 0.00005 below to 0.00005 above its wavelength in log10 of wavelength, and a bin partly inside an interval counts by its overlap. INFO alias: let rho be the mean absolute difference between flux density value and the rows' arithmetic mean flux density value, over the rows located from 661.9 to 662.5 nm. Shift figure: 1.3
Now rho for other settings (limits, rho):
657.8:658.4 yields 1.8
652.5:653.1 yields 2.5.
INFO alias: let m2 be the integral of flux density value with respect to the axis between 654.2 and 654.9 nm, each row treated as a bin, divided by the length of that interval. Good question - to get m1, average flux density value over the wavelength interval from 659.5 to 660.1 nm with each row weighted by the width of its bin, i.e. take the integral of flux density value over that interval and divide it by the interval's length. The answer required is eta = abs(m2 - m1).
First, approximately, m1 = 35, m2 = 37.5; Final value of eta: 2.5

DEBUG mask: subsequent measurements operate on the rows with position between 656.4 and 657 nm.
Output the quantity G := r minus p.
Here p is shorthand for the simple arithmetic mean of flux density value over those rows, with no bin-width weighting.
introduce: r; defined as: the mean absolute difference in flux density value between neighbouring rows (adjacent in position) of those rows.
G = -31.6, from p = 35.7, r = 4.1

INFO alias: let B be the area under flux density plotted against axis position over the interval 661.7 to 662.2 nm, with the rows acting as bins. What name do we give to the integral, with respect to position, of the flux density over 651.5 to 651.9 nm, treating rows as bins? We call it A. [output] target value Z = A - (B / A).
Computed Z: 13.4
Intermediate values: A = 14.7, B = 18.7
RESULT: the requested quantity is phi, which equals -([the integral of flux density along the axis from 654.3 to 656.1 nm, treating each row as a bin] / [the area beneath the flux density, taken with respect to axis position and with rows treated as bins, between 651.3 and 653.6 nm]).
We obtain -0.8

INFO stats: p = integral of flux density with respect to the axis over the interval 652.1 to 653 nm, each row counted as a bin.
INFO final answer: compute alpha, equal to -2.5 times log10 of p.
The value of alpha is -3.75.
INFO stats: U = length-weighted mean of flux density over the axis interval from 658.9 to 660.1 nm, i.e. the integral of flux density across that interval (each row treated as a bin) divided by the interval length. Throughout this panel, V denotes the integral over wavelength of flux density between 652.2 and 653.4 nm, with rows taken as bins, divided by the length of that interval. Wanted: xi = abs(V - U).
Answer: 0.2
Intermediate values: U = 36.0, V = 35.8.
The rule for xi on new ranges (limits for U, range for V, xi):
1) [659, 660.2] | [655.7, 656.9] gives 1.3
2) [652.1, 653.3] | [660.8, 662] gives 0.1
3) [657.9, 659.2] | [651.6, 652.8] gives 4.5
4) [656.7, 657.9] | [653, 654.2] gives 0.8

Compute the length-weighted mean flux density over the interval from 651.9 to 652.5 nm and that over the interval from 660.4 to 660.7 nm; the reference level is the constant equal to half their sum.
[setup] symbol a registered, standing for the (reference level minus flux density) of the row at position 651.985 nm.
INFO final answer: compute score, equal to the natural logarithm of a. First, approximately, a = 1.46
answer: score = 0.38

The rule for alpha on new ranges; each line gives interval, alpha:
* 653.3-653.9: -3.41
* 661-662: -3.89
